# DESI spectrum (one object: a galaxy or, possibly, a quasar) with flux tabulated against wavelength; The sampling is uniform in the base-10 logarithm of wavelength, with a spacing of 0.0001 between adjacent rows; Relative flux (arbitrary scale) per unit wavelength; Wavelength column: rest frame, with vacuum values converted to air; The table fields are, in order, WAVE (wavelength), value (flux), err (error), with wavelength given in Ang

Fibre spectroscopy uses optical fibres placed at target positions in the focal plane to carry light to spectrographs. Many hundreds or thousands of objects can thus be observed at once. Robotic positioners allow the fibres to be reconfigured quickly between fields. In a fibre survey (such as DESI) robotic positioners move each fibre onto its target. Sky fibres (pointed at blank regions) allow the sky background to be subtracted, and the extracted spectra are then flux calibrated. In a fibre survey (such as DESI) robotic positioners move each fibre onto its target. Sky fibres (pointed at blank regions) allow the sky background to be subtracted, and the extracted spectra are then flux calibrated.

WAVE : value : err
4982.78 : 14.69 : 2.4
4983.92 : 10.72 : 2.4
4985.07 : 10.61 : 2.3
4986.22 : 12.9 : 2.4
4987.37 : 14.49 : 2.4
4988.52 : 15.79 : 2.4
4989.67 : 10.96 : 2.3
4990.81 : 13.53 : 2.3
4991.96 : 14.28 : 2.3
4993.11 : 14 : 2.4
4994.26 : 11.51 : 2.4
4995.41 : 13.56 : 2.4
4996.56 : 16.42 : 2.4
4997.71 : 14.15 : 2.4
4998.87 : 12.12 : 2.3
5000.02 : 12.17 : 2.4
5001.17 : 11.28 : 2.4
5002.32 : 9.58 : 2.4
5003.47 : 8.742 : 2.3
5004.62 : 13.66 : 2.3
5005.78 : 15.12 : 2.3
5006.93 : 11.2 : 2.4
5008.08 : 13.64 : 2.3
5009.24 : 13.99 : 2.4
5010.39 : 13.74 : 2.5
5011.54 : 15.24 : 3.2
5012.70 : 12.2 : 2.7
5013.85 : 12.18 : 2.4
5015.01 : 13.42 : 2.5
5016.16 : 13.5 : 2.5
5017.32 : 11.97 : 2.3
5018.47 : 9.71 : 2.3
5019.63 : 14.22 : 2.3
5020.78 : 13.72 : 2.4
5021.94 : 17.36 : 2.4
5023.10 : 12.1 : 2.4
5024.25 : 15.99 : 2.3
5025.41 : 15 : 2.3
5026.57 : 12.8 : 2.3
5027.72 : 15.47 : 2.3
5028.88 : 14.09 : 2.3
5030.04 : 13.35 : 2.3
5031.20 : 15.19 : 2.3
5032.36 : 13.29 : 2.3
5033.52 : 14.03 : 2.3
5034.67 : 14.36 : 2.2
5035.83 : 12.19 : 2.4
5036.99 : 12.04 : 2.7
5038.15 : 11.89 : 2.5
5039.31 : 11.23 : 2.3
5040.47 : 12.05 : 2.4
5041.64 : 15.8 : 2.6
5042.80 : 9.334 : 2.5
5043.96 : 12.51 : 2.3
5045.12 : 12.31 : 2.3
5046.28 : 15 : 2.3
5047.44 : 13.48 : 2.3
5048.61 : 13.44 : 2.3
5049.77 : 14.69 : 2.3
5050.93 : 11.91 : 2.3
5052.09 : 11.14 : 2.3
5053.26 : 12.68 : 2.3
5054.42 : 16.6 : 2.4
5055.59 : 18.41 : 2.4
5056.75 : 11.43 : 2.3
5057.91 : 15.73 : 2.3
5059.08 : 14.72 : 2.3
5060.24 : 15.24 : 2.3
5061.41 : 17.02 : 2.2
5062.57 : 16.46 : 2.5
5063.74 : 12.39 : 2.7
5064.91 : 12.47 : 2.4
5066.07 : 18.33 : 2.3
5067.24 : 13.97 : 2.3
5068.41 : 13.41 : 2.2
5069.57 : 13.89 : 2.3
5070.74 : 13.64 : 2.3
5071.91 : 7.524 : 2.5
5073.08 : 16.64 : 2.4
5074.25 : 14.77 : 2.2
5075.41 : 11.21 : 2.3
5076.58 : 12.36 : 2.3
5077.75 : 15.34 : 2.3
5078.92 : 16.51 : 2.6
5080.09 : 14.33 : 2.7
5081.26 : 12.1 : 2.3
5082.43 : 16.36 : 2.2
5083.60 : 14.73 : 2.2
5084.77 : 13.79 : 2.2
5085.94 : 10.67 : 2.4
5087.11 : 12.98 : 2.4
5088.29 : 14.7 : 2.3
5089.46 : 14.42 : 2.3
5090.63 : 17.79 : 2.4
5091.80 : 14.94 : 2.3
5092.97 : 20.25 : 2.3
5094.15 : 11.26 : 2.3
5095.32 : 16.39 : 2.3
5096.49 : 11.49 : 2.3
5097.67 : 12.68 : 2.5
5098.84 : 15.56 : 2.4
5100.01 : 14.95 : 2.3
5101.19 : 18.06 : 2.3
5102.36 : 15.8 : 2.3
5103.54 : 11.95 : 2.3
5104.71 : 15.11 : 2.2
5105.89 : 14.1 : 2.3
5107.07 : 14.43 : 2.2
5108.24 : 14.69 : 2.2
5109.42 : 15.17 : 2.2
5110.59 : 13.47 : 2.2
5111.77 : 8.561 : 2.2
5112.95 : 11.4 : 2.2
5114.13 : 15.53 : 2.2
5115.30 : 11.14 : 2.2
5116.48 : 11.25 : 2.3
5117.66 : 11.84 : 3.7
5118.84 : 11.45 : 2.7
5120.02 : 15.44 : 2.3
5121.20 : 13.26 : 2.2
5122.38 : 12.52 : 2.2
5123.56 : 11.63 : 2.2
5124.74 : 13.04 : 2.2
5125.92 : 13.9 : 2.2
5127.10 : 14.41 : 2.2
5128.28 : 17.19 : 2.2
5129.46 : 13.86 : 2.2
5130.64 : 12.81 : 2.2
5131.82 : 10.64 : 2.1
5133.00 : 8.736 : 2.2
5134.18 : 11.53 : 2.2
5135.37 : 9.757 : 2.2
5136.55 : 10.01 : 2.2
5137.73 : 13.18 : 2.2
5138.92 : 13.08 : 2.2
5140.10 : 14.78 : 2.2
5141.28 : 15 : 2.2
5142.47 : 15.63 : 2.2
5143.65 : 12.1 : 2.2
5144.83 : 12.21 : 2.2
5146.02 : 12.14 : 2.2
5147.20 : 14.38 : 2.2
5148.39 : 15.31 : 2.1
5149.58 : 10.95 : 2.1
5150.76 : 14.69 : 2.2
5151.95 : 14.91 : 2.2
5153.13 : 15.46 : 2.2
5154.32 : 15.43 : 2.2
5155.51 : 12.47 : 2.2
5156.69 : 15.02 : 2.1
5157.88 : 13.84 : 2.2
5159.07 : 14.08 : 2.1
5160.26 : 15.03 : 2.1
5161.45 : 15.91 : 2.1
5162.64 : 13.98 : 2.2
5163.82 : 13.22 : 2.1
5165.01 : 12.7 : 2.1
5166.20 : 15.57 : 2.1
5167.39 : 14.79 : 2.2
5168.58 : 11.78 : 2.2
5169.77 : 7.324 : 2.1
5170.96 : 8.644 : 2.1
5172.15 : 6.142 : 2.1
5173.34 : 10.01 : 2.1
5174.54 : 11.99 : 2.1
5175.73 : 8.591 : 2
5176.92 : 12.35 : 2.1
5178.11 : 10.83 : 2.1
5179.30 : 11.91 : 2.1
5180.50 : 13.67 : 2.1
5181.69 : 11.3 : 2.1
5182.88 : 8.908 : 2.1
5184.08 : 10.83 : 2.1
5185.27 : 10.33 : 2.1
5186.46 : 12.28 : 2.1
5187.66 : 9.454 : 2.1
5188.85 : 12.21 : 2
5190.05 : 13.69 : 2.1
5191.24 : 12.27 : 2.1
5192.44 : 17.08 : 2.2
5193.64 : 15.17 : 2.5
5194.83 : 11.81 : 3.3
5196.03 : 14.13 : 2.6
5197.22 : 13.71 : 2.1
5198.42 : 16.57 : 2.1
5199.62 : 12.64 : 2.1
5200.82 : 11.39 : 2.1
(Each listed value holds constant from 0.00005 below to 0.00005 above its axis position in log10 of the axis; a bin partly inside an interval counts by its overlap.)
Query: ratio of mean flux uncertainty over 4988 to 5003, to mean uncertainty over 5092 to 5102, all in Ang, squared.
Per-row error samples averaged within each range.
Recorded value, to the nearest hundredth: 1.03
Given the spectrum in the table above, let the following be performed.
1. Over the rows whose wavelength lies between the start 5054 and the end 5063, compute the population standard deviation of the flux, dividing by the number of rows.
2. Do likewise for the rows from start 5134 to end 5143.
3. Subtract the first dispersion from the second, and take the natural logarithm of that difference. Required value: -1.7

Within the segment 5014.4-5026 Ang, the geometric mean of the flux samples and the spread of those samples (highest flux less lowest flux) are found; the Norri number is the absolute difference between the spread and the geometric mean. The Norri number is 5.9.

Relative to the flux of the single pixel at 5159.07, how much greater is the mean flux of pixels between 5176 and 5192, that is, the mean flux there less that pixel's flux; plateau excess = -2.5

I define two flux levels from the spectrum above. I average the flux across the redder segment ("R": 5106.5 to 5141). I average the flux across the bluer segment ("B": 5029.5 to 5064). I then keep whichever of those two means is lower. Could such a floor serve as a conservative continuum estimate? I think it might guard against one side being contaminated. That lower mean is 12.7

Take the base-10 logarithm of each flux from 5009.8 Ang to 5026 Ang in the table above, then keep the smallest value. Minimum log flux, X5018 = 0.99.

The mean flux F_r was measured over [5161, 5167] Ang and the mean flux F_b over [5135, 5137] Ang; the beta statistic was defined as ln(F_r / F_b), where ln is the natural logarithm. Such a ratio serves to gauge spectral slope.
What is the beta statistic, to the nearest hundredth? 0.37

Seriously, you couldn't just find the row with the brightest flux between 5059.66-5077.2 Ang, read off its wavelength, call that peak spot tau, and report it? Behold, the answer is 5066.07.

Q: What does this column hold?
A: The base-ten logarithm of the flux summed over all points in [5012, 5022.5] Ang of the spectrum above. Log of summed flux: 2.07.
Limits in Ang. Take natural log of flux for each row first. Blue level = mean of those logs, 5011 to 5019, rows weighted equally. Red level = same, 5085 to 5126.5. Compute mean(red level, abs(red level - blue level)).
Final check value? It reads 1.34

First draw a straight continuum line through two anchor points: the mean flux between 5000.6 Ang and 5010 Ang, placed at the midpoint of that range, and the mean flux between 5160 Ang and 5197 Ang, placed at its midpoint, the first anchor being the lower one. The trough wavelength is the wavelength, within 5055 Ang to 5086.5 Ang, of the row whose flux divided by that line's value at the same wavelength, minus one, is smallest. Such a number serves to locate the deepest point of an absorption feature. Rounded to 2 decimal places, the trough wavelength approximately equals 5071.91 Ang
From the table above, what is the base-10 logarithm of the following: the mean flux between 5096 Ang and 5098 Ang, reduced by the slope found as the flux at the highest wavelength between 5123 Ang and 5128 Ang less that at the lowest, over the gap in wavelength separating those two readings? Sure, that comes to 1.05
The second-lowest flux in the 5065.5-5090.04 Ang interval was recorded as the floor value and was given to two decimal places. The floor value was 10.67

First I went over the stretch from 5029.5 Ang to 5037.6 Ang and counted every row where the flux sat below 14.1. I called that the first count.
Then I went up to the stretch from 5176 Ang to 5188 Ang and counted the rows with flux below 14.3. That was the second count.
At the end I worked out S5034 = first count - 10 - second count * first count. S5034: -55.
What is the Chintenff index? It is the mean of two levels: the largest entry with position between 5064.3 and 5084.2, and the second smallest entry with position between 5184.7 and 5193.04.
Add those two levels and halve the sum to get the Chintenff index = 14.3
